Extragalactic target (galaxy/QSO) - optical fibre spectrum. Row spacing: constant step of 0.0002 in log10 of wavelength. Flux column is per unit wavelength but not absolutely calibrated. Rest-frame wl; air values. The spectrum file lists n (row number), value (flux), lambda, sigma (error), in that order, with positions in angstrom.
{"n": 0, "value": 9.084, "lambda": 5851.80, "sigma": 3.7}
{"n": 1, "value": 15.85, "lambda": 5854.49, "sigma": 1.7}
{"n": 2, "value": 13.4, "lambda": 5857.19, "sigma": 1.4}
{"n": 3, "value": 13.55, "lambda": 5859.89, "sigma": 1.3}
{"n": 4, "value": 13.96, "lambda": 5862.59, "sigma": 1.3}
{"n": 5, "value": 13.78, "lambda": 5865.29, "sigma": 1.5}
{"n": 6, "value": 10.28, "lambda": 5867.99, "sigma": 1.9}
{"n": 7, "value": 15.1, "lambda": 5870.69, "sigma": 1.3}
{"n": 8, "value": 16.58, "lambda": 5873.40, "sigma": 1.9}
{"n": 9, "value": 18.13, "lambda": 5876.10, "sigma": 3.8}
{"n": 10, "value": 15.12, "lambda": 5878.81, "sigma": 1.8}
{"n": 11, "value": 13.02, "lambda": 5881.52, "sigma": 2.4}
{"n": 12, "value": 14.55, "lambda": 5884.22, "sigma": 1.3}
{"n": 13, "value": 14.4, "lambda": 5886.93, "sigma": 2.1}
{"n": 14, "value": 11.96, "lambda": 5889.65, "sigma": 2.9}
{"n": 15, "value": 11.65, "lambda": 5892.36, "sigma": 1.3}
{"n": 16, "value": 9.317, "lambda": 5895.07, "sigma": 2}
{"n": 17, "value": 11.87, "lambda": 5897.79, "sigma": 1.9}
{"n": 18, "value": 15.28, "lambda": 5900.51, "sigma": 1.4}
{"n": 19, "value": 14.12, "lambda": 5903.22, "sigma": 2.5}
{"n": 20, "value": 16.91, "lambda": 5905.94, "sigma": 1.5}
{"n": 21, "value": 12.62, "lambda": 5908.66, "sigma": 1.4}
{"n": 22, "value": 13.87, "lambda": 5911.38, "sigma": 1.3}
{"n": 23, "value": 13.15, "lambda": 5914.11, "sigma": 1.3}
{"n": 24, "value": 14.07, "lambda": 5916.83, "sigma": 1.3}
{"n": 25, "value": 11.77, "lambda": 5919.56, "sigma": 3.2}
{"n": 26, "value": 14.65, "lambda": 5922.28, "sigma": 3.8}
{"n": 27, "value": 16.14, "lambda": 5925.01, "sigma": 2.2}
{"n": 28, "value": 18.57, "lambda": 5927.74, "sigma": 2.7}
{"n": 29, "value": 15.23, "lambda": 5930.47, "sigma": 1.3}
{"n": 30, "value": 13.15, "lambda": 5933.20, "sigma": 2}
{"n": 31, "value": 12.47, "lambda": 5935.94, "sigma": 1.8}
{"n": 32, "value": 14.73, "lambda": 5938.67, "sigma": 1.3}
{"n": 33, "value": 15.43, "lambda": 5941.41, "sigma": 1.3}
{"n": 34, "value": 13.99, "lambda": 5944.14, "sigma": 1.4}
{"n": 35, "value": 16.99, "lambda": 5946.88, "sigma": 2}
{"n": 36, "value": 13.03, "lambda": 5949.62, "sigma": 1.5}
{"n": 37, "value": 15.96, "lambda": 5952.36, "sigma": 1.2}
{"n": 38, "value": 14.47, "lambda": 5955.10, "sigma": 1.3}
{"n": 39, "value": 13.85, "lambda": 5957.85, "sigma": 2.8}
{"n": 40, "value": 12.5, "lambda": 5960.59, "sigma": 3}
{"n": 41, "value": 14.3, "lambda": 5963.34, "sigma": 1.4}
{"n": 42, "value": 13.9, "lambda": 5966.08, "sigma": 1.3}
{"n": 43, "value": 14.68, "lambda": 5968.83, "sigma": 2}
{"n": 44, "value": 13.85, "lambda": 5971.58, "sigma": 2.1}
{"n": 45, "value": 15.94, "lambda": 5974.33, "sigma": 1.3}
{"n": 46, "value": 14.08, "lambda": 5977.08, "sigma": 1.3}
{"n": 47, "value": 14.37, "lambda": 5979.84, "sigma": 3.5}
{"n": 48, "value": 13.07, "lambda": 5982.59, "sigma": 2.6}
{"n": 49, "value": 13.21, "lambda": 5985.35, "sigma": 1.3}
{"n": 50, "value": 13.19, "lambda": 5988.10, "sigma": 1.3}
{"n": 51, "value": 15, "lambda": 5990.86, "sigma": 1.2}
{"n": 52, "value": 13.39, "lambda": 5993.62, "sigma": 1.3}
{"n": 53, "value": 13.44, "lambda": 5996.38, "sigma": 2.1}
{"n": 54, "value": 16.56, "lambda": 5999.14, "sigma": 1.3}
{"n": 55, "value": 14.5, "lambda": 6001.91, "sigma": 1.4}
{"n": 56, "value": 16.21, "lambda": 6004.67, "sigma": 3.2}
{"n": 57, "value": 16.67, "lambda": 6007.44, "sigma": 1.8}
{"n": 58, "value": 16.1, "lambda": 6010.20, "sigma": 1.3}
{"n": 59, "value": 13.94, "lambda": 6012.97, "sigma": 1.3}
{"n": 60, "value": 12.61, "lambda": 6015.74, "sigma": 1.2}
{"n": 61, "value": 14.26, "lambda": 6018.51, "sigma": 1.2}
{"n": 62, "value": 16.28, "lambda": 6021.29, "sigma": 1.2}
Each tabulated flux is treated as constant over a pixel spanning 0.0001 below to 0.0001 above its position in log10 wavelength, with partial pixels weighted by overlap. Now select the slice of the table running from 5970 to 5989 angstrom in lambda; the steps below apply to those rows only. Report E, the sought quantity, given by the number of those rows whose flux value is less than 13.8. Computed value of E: 3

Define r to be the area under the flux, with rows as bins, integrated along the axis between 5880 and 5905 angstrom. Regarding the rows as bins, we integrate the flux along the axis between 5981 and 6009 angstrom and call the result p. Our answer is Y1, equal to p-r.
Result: 82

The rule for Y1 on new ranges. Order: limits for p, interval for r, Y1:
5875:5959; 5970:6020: 469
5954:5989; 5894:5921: 128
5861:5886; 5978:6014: -163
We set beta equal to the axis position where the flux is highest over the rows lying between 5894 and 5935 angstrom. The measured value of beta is 5927.74 angstrom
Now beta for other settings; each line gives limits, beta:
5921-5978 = 5927.74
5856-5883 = 5876.10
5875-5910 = 5876.10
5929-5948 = 5946.88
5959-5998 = 5974.33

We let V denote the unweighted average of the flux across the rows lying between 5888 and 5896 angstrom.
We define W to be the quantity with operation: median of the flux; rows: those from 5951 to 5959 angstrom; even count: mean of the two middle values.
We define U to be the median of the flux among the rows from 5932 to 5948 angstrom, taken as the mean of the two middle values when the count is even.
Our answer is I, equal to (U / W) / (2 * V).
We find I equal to 0.0452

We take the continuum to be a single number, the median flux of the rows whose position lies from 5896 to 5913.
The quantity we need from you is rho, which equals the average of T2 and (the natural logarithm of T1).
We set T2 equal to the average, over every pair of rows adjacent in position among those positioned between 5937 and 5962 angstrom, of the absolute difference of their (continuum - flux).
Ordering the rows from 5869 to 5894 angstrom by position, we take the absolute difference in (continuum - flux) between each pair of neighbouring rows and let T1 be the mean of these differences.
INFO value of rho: 1.19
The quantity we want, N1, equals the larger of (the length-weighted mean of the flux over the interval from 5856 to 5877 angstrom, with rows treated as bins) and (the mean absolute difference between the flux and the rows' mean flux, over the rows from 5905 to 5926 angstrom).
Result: 14.3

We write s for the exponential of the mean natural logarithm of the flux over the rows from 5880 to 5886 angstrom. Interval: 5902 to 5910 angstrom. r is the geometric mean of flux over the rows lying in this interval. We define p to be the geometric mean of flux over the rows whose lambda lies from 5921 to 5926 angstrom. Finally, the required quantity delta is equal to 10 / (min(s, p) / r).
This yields 10.5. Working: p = 15.4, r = 14.4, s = 13.8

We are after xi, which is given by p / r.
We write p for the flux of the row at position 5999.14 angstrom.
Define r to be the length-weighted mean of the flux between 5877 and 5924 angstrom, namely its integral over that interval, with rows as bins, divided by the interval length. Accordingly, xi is 1.23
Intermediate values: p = 16.56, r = 13.5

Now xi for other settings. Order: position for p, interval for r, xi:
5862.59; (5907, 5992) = 0.98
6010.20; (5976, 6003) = 1.14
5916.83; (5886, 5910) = 1.07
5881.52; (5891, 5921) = 0.99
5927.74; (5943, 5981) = 1.29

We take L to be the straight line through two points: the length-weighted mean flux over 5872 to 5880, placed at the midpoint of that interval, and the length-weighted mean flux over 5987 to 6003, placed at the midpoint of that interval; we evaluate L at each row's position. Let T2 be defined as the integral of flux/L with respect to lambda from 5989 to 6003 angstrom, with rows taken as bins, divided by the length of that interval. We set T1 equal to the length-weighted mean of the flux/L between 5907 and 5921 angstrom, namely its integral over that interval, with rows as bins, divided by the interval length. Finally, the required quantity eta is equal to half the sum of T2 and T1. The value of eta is 0.92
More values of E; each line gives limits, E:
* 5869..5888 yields 1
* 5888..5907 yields 4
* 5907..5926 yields 3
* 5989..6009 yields 2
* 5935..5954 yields 2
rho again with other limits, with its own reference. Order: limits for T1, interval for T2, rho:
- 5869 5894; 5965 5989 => 0.68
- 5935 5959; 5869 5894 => 1.14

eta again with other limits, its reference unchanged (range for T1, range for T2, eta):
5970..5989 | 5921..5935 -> 0.97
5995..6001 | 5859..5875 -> 0.94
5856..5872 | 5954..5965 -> 0.85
